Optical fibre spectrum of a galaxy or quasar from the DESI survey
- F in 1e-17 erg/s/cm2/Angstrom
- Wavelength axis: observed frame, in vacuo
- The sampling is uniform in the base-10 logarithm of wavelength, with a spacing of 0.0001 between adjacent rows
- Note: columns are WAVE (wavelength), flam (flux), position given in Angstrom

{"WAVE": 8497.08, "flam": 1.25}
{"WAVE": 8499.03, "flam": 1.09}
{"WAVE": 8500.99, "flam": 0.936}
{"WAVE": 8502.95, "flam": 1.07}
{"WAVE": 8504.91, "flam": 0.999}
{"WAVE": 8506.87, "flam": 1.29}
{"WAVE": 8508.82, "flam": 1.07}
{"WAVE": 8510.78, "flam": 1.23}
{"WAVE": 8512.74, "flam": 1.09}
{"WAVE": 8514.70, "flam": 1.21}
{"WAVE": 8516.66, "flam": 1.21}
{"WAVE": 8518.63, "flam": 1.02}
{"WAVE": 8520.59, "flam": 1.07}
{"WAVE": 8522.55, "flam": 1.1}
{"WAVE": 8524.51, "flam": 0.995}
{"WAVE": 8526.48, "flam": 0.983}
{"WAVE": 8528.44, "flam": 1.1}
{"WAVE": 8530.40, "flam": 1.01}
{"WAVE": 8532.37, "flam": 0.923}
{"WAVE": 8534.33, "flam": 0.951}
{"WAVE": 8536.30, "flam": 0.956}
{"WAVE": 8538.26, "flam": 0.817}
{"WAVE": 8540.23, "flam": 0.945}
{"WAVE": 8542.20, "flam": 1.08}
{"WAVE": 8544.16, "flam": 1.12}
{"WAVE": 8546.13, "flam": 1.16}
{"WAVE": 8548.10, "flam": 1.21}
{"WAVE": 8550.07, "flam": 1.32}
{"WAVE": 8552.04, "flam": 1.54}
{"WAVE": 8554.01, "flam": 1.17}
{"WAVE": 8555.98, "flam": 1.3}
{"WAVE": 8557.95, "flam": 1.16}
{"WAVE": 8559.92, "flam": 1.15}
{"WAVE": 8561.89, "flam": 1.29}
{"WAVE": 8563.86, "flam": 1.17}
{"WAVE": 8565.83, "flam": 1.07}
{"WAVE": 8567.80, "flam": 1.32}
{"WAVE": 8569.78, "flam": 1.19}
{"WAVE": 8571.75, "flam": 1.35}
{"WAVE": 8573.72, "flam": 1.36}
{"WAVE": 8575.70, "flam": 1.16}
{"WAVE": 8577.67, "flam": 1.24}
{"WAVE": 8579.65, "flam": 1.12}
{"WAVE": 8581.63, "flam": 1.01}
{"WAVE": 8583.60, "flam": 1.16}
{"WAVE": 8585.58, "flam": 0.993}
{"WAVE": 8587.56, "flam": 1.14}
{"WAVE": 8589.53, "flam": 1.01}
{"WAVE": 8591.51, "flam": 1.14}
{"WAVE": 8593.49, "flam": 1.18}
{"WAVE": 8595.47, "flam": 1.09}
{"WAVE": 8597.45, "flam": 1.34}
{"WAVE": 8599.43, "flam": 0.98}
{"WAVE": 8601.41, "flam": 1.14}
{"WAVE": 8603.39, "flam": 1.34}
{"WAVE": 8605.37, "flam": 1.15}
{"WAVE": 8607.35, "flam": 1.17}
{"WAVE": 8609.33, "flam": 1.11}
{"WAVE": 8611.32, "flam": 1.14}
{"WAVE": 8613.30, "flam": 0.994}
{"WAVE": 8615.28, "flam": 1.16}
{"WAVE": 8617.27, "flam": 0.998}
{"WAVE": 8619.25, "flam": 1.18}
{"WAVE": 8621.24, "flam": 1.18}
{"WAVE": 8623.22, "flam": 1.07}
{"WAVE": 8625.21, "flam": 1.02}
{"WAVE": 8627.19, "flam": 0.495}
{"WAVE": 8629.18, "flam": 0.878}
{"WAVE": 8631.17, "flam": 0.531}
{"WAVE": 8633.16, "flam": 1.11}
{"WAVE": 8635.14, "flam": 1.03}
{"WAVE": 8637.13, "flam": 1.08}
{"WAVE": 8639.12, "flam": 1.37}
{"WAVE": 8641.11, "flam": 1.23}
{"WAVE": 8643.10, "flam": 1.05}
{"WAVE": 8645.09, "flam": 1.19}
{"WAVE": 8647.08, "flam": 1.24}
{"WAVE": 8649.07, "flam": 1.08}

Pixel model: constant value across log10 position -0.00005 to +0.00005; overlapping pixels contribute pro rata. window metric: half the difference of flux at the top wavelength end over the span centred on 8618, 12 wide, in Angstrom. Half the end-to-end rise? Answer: 0.038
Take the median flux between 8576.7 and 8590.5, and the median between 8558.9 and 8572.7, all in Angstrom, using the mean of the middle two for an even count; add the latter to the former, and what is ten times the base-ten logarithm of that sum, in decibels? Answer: 3.6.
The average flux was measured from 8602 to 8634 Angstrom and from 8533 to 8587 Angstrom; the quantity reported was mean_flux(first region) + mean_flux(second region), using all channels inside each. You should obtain 2.19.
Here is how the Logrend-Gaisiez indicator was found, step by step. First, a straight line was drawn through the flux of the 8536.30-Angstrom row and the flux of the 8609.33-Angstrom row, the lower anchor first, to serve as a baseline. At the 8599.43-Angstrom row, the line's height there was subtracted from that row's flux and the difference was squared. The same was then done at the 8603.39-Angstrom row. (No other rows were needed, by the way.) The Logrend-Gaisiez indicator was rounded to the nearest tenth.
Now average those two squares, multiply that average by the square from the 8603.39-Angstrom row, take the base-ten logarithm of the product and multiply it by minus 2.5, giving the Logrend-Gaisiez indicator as 6.7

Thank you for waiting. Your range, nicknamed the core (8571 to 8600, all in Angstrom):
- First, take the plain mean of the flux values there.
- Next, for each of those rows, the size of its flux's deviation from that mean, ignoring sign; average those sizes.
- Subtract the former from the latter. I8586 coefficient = -1.05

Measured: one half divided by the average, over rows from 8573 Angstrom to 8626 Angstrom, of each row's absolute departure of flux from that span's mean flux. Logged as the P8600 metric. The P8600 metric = 6.4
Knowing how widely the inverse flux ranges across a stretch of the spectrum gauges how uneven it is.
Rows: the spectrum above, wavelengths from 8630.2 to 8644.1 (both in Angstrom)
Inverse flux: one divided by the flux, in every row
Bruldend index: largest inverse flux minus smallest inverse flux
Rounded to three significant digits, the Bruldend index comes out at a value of 1.15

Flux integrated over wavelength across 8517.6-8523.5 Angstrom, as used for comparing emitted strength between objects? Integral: 6.3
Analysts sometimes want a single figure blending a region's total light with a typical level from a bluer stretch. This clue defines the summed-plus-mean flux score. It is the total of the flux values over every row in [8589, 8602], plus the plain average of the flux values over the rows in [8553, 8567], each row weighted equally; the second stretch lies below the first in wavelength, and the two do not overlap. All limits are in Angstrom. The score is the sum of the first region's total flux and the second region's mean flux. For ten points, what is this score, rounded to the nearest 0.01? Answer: 9.07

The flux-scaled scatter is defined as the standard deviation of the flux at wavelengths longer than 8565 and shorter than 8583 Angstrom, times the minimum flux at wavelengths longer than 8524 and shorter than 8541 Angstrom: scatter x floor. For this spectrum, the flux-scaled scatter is 0.10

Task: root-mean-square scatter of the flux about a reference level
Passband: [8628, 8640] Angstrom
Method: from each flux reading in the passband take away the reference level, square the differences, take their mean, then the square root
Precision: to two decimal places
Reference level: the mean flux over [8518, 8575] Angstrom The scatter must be 0.29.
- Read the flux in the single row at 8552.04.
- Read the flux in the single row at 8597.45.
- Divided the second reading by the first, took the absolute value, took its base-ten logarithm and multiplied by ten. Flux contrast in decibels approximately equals -0.60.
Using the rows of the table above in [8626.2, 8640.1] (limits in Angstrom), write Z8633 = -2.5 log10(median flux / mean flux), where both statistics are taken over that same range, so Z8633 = -0.114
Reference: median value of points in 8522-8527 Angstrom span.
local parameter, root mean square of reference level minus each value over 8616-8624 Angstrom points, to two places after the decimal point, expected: 0.14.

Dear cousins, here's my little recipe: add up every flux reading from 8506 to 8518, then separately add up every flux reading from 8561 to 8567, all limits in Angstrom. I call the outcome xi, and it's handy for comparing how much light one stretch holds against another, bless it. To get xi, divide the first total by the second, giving 2.0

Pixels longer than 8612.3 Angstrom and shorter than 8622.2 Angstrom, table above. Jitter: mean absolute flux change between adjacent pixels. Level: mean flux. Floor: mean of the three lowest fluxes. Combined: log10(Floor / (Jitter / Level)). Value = 1.0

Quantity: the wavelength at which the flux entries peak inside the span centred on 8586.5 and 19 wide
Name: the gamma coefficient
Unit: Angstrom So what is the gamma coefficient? 8577.67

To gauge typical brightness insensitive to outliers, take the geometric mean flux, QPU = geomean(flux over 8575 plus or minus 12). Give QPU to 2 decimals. 1.17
